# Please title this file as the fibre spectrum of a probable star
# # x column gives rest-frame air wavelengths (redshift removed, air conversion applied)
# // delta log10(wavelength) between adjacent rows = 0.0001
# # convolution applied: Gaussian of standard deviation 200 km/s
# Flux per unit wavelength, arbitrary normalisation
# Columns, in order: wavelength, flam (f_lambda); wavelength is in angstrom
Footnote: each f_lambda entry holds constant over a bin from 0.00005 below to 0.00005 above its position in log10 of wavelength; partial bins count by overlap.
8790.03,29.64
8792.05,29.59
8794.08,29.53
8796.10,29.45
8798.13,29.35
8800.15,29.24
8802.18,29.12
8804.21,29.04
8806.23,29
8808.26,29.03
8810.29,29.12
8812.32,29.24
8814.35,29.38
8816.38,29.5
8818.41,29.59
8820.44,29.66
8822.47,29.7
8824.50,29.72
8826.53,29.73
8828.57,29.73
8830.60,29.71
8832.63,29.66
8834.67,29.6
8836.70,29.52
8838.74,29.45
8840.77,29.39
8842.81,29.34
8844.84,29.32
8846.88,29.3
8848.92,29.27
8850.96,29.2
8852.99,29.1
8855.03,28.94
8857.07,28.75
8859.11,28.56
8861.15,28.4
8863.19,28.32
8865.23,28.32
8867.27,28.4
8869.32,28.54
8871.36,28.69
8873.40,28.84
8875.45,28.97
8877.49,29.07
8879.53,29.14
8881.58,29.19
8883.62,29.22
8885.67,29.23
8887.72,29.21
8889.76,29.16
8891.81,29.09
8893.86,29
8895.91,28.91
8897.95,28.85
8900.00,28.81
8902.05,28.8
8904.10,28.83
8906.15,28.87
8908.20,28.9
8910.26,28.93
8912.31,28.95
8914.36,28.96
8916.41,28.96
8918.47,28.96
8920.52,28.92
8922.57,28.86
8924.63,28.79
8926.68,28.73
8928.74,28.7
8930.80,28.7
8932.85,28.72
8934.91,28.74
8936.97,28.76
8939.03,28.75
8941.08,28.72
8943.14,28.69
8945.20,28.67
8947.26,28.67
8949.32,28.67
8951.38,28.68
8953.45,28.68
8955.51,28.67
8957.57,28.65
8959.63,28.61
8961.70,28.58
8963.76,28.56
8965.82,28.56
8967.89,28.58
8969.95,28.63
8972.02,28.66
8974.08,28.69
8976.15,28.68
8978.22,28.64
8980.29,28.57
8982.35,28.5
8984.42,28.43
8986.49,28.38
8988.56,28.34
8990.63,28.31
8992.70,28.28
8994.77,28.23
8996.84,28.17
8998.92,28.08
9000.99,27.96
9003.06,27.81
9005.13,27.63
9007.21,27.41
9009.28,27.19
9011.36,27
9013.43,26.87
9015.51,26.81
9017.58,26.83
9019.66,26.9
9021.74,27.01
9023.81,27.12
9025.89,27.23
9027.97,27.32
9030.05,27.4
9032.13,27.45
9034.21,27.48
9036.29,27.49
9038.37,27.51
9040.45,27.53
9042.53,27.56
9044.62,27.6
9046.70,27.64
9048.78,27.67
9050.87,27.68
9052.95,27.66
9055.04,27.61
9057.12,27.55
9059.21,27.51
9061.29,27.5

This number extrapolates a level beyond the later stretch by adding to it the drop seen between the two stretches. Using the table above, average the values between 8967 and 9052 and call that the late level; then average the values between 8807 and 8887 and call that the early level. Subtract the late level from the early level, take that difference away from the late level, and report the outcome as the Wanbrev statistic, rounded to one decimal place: 26.4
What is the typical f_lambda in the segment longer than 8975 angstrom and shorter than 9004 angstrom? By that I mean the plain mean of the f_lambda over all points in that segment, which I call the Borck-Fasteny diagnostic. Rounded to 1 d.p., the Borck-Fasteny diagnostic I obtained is 28.3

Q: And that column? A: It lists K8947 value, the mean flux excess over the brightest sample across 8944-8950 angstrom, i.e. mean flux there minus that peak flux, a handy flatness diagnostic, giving 0.000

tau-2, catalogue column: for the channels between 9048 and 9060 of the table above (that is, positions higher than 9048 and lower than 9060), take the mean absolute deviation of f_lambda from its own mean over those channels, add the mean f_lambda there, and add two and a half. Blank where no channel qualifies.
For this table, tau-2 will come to 30.2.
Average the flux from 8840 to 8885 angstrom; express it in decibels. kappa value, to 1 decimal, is 14.6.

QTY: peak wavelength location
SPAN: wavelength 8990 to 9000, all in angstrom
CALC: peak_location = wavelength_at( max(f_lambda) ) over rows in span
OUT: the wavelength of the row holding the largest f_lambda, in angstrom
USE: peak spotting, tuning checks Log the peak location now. 8990.63 angstrom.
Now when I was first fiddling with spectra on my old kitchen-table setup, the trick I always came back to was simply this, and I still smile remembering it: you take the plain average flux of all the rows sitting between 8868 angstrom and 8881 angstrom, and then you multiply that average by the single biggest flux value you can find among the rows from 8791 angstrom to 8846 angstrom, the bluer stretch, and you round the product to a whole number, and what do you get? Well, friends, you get 858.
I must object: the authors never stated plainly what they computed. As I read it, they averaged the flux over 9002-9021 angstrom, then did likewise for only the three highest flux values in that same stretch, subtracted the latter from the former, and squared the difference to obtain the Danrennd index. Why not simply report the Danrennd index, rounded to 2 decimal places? 0.21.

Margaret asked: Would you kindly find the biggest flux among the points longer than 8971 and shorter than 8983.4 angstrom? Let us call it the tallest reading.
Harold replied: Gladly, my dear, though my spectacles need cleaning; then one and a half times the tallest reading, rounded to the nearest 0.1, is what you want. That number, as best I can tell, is 43.0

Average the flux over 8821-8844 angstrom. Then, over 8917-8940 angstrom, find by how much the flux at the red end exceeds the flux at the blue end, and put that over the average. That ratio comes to -0.01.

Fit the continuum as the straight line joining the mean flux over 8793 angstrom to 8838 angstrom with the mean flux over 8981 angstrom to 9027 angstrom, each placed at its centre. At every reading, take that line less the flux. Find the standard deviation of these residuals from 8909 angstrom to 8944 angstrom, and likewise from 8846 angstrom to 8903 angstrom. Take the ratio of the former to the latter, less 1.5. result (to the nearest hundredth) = -1.36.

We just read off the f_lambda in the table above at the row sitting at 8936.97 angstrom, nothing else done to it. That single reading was 28.76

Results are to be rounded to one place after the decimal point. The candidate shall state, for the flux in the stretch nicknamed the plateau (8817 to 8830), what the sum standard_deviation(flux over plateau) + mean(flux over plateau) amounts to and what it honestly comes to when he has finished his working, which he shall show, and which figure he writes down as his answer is 29.7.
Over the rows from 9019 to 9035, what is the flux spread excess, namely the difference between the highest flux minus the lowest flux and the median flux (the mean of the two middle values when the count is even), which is -26.7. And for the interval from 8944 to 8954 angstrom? -28.7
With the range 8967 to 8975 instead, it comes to -28.5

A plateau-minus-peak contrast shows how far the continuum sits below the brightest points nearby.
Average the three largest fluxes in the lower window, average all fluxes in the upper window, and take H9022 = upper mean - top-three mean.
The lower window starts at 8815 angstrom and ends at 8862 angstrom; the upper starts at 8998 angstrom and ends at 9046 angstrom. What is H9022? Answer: -2.37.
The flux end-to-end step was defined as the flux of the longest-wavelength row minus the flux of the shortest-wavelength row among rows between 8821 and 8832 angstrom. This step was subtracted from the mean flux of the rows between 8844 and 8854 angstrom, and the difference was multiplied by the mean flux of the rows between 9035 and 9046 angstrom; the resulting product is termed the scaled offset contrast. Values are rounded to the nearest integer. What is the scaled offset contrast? 805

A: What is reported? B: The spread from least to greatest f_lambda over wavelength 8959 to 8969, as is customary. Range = 0.050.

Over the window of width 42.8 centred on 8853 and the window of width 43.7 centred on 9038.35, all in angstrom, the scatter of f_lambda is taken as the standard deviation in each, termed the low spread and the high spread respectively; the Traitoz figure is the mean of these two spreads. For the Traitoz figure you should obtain 0.35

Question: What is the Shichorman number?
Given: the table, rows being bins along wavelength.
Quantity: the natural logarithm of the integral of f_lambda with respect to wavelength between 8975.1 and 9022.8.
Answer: 7.19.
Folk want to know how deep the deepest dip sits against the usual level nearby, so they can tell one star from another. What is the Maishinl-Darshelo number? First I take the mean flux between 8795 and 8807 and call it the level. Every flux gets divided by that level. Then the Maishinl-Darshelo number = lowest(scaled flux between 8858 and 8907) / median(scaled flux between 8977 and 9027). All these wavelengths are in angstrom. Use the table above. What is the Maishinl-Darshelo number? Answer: 1.02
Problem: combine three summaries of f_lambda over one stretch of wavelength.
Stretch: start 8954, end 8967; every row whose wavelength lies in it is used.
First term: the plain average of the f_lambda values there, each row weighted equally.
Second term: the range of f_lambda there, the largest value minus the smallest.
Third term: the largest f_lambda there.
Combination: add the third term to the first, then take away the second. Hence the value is 57.2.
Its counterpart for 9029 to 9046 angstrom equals 54.9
